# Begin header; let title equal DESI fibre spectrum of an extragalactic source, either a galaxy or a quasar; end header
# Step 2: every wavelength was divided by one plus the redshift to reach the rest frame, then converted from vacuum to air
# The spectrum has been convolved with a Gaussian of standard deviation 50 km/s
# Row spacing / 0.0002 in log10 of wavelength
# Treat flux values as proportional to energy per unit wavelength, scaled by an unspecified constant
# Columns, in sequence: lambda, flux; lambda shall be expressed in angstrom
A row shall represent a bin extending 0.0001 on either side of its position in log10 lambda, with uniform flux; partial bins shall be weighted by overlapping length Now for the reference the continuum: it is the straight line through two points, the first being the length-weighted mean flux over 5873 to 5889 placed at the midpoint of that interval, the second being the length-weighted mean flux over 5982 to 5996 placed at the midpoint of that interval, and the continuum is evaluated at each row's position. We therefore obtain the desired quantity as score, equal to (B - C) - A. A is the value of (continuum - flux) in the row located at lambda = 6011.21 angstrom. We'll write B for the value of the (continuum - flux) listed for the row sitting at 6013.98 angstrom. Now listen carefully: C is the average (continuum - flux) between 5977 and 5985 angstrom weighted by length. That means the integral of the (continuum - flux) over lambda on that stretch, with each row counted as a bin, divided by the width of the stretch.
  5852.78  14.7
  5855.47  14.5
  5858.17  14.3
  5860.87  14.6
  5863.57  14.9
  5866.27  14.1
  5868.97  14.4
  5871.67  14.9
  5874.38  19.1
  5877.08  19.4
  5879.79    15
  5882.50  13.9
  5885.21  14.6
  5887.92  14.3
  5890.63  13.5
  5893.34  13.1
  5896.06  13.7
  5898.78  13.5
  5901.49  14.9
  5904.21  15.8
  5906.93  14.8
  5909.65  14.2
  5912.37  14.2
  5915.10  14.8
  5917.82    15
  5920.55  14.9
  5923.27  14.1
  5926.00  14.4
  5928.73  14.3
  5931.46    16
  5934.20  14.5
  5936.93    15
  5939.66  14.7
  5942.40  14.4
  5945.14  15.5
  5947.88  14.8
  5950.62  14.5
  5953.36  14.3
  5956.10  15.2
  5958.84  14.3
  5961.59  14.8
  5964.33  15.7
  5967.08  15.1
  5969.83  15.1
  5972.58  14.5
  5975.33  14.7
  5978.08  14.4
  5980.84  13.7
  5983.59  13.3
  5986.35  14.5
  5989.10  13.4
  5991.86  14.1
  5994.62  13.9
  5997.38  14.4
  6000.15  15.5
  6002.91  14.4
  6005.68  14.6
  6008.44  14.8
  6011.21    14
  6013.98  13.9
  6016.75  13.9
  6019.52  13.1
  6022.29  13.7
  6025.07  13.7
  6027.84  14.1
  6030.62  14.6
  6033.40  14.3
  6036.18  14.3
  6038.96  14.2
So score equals -0.2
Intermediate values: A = -0.6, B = -0.6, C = 0.2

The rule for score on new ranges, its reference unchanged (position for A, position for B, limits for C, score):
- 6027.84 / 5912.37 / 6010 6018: 2.9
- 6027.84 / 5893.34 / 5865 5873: 1.9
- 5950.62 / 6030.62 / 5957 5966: -1.2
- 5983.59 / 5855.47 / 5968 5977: 2.0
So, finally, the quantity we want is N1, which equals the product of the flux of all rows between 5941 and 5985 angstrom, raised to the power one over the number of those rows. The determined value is 14.6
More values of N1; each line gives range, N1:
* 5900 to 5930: 14.7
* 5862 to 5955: 14.8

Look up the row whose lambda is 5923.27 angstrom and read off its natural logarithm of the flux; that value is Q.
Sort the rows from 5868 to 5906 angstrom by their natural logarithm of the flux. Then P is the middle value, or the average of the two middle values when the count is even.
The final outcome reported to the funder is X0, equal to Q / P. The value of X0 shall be 0.99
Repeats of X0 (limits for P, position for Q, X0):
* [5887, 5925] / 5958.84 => 1.00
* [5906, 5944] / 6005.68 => 1.00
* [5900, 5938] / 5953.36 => 0.99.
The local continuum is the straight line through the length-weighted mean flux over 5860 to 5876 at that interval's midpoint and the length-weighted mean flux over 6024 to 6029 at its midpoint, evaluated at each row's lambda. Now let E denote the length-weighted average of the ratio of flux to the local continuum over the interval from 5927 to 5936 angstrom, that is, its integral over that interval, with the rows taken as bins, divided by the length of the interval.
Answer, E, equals 1.006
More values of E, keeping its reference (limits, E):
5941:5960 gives 1.005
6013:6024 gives 0.975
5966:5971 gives 1.043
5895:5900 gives 0.897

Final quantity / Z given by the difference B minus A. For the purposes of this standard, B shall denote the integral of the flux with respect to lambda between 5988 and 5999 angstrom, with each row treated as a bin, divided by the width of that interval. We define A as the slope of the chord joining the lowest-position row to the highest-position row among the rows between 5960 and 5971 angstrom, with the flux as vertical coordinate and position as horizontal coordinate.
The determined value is 14.0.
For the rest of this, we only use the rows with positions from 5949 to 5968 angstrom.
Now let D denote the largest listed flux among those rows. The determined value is 15.7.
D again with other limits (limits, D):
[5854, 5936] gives 19.4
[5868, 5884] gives 19.4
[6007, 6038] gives 14.8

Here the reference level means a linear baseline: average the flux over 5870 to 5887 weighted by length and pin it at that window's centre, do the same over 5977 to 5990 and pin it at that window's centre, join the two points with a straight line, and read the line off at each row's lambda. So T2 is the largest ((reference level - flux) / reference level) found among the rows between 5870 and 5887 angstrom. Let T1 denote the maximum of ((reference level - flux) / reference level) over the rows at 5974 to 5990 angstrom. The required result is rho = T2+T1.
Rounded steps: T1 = 0.04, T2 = 0.130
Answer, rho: 0.17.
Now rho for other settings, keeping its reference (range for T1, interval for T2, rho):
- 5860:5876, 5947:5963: 0.15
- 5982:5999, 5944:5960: 0.05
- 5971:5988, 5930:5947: 0.07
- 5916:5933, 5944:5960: 0.08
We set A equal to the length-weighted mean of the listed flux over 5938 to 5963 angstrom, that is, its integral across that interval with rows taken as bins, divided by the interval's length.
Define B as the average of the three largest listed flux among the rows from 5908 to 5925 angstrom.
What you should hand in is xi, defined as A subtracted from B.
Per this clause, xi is 0.2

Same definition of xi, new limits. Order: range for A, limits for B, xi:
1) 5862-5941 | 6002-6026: -0.2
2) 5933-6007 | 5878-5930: 0.7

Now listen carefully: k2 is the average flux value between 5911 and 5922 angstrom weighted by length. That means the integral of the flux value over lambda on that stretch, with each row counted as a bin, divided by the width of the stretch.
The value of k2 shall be 14.7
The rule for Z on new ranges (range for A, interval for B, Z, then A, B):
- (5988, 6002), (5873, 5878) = 19.0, 0.19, 19.2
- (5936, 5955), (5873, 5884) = 16.9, -0.04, 16.8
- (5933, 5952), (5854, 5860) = 14.4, 0.00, 14.4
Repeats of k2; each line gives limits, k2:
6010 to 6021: 13.7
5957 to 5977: 14.9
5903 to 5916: 14.7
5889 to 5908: 14.2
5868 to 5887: 15.9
